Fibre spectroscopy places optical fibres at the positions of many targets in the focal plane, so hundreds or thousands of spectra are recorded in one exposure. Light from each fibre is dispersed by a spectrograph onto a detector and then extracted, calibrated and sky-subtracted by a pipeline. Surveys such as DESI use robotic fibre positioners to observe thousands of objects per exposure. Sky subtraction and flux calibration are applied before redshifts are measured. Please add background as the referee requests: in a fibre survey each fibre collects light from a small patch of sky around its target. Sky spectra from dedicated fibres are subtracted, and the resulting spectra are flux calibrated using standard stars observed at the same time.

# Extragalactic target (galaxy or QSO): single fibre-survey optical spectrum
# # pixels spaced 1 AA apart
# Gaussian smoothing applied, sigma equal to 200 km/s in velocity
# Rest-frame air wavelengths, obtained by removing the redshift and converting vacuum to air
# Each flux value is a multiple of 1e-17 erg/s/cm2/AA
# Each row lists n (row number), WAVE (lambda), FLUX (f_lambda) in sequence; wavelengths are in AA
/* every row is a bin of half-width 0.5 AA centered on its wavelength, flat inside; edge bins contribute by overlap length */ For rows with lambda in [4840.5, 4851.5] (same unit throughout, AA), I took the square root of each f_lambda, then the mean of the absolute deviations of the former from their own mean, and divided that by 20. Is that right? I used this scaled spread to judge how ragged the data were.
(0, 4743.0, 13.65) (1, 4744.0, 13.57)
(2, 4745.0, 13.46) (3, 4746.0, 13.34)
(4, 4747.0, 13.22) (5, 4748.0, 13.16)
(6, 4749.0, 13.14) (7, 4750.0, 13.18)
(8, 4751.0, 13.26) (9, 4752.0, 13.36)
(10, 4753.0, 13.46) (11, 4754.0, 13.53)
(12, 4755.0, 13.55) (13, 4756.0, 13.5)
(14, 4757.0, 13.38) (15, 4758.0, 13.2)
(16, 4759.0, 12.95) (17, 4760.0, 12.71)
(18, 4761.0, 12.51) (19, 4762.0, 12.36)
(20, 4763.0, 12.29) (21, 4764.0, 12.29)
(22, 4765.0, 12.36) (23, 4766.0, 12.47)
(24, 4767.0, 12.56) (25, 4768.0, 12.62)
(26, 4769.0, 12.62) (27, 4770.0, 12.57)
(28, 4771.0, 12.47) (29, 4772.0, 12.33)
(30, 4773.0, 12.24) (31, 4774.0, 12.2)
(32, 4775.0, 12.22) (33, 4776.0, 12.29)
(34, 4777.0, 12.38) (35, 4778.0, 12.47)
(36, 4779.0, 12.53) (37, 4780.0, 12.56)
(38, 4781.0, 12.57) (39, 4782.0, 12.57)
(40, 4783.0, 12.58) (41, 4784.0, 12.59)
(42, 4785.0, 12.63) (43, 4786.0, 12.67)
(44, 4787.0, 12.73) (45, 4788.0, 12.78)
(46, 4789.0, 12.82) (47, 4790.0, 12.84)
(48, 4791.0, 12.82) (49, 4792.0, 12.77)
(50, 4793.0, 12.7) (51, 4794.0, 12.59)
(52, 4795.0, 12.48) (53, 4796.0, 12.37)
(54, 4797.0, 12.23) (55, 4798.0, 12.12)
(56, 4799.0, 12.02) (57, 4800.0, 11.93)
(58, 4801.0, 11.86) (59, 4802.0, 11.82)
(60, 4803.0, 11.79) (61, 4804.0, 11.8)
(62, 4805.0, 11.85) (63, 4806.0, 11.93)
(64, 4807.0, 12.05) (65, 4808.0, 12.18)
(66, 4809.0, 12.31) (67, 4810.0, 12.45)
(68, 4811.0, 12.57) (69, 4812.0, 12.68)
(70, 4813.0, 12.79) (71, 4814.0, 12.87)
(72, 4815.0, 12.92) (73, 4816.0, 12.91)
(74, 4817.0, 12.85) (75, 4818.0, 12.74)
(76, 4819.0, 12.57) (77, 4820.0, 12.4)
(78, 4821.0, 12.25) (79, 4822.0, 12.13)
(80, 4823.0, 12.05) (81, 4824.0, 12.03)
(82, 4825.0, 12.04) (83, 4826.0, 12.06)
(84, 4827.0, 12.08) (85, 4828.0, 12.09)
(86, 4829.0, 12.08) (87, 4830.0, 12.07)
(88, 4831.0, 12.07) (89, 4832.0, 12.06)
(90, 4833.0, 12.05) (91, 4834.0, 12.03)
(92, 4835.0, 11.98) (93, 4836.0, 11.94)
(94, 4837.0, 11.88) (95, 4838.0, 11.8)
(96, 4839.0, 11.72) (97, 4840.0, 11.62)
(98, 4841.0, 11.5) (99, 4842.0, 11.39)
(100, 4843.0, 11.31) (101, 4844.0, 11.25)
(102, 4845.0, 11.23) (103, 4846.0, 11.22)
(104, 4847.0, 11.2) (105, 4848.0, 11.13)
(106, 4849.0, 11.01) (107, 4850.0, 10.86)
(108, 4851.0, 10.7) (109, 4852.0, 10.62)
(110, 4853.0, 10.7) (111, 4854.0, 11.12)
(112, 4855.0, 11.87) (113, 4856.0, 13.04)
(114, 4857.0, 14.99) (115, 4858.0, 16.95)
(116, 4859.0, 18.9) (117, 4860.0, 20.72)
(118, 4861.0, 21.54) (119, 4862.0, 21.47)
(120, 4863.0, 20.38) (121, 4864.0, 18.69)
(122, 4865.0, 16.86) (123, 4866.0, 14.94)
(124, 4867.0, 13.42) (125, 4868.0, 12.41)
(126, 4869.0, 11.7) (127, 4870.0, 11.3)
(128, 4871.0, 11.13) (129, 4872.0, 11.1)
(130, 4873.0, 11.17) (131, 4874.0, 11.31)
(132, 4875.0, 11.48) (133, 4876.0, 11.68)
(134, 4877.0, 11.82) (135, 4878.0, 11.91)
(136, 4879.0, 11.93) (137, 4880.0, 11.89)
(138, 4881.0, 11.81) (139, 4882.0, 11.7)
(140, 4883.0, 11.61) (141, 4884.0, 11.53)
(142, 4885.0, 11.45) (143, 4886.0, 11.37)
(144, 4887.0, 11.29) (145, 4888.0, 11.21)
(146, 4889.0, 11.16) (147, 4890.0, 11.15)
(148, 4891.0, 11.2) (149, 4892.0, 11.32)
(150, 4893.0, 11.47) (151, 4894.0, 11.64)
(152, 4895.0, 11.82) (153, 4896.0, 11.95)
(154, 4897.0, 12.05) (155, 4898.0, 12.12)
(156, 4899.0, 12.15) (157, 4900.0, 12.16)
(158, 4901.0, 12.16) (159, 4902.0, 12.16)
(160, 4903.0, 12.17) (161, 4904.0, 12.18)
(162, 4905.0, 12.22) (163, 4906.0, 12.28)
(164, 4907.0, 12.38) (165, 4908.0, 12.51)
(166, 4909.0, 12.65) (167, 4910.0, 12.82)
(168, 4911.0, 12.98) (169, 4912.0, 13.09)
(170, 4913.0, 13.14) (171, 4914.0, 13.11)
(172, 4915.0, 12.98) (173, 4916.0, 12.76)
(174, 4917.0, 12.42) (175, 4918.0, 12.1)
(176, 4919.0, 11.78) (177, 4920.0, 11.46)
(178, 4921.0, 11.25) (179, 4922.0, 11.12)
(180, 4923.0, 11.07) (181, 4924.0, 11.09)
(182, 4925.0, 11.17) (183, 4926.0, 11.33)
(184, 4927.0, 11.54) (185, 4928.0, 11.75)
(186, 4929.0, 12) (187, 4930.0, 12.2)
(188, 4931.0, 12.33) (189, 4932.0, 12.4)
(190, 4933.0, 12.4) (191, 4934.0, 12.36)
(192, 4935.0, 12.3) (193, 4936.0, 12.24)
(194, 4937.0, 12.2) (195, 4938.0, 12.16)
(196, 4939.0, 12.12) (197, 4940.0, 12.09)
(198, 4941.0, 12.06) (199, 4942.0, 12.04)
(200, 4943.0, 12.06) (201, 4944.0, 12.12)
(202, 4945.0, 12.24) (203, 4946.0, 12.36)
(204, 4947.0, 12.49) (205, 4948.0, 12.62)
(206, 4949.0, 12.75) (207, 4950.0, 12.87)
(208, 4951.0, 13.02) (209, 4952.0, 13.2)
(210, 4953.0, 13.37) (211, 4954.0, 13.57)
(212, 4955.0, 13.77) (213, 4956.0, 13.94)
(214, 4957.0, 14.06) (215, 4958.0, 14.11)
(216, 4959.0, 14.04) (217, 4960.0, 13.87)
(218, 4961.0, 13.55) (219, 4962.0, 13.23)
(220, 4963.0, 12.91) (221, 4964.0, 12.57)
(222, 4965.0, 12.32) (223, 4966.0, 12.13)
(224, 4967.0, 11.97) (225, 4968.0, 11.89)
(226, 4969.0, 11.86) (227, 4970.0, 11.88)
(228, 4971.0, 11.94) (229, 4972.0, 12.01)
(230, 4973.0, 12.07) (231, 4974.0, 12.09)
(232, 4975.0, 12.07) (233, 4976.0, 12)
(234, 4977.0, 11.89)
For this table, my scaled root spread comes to 0.0013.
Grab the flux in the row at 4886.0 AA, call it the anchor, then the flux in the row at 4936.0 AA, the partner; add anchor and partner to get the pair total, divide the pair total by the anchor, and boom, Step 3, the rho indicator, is 2.08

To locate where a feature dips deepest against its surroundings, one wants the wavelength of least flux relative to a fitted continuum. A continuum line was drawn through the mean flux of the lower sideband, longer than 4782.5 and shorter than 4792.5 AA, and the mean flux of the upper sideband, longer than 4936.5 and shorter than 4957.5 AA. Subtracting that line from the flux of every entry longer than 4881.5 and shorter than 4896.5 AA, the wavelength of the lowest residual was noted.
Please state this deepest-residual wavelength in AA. 4890.0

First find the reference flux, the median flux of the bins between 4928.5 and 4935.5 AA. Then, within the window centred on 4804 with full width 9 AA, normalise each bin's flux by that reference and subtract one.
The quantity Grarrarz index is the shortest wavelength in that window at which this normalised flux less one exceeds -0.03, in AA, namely 4807.0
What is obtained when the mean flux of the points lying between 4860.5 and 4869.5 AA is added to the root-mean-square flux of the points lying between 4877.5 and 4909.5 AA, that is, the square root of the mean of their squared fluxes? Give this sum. 28.7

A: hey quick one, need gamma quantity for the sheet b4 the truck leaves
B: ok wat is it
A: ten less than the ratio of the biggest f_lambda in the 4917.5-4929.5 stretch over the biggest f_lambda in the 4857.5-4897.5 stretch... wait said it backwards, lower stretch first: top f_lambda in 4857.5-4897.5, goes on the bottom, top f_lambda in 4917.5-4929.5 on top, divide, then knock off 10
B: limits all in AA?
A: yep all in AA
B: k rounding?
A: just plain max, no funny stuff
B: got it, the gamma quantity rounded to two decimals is -9.44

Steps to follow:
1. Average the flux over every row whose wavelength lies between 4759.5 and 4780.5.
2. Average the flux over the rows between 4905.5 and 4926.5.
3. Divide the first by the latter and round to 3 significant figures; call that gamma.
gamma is 1.02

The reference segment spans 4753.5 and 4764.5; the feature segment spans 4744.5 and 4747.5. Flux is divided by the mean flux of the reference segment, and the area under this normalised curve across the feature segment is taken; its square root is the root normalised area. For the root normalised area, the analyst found 1.76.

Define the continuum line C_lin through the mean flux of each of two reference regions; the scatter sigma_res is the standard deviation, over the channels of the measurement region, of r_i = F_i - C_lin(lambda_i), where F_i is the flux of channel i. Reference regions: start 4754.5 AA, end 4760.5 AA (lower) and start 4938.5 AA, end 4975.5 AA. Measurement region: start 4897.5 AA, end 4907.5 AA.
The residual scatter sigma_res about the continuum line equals 0.1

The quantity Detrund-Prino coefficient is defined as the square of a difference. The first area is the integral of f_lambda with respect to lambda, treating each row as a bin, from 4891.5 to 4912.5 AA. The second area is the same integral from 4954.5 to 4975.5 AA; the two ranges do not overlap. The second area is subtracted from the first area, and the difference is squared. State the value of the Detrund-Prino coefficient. 144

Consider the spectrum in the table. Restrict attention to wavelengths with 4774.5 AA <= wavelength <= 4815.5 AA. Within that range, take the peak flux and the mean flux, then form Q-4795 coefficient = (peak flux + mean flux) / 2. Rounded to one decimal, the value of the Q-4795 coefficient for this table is 12.7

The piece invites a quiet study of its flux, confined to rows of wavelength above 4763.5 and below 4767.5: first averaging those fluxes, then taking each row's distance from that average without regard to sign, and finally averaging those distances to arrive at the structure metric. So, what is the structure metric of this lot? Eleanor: 0.095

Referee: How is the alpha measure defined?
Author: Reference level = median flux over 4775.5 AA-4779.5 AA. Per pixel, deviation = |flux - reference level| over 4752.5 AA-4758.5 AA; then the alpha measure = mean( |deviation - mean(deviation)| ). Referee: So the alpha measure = 0.10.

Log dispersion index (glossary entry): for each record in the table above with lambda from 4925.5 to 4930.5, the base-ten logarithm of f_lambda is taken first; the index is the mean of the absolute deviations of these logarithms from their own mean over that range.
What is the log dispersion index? 0.010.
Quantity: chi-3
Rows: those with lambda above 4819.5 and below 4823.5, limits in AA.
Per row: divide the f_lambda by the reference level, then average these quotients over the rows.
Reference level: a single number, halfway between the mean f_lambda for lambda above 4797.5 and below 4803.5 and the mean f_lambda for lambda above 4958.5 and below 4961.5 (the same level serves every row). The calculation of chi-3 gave 0.95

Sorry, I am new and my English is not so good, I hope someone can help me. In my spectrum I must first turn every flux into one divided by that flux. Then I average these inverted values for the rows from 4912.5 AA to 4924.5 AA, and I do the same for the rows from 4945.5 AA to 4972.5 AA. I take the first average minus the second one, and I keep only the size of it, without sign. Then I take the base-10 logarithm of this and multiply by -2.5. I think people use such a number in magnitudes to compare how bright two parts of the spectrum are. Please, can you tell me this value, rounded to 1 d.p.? 5.6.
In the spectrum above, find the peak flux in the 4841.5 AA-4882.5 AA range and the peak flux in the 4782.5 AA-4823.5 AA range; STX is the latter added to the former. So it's 34.5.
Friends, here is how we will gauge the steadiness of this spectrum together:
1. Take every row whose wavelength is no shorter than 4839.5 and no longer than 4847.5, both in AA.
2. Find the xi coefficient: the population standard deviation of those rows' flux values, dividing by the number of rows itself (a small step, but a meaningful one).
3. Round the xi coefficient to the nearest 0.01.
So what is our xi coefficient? 0.14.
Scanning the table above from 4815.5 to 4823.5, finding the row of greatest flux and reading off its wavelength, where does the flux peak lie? 4816.0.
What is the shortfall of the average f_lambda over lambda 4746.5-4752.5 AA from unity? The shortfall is -12.2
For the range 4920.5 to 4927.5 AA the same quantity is -10.2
